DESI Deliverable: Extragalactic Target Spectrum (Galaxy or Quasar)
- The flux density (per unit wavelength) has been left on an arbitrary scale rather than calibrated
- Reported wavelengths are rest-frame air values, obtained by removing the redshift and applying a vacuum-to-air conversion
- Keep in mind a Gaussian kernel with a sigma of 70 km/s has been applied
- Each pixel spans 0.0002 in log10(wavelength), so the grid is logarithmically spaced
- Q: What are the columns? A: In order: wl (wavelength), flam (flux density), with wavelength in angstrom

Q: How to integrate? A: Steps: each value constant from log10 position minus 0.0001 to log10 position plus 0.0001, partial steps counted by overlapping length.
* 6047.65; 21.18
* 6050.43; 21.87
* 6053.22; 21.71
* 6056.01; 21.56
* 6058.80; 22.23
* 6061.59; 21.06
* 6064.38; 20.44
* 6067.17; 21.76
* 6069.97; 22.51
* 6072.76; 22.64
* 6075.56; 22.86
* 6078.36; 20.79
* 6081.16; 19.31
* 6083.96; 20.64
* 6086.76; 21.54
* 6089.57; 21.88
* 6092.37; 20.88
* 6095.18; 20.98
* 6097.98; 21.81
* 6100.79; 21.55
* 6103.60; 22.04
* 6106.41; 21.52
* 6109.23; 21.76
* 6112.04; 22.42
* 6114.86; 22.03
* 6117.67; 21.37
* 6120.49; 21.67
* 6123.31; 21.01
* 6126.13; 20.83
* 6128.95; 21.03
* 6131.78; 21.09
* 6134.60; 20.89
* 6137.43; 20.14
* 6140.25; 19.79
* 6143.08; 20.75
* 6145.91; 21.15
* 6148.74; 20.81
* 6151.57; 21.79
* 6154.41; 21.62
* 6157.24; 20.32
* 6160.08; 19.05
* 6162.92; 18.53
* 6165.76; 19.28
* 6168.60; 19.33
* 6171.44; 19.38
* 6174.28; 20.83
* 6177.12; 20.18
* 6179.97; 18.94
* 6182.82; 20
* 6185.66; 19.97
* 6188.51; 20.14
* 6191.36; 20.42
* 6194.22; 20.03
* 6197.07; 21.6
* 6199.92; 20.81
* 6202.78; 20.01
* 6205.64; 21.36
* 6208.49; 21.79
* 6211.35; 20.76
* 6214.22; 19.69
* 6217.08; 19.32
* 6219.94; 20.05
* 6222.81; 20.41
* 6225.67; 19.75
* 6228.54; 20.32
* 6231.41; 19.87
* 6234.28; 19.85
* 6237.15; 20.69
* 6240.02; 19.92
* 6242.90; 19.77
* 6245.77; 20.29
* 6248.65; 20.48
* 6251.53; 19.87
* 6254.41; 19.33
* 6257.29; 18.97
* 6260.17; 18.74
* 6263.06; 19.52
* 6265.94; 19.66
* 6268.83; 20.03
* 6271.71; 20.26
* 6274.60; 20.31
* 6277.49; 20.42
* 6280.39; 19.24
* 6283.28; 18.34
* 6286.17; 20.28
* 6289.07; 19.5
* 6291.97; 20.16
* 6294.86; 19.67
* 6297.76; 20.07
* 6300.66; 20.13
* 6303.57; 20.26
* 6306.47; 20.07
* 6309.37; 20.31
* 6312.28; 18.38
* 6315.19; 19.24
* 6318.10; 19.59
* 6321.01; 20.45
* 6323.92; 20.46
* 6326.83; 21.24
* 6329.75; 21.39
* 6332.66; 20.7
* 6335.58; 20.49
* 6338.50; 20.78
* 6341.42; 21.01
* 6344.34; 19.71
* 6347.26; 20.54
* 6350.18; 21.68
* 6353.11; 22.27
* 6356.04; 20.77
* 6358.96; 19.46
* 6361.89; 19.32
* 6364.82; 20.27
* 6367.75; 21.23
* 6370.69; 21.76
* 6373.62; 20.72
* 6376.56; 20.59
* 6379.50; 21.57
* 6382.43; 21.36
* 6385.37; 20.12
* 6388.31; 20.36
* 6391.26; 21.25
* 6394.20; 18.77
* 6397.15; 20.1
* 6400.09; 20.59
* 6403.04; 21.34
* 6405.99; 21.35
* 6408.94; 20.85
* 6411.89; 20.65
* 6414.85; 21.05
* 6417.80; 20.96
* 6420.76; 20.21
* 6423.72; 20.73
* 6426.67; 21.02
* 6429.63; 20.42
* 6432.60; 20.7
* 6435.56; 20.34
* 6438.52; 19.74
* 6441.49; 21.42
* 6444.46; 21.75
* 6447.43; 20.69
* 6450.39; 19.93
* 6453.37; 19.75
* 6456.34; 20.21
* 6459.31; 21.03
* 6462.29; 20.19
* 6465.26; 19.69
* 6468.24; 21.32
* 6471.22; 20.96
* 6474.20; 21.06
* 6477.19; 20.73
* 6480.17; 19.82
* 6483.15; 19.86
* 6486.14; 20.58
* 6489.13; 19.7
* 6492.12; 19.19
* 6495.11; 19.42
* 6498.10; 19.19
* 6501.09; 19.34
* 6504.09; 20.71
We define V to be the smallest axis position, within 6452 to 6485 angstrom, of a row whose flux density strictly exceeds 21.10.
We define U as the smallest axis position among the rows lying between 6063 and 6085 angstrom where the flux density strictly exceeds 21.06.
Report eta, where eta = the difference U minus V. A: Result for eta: -401.1 angstrom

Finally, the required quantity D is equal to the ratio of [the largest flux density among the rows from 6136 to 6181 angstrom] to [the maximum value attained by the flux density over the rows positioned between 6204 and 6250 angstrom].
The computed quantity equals 1.00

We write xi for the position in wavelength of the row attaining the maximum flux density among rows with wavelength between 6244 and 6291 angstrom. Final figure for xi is 6248.65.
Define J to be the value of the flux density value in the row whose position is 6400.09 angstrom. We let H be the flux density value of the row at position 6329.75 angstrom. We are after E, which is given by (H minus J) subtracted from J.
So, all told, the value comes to 20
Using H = 21.39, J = 20.59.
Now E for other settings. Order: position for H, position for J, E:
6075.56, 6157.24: 18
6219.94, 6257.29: 18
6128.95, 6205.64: 22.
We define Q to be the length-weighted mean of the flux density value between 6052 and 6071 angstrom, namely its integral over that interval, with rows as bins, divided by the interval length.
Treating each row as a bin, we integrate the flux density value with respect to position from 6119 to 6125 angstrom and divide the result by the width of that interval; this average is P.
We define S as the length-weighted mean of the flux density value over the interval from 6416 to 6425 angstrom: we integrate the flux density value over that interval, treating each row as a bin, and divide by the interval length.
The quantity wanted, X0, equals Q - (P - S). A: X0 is 20.9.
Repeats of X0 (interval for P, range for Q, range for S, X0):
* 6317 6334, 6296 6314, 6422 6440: 19.7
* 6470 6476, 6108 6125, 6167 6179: 20.6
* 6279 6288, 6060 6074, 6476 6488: 22.6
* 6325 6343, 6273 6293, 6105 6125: 20.5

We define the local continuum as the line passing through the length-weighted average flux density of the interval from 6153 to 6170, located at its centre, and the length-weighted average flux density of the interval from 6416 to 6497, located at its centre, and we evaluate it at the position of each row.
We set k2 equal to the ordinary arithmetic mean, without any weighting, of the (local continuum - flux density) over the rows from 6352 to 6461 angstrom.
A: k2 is -0.4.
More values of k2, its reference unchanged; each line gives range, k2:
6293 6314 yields 0.2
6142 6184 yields -0.4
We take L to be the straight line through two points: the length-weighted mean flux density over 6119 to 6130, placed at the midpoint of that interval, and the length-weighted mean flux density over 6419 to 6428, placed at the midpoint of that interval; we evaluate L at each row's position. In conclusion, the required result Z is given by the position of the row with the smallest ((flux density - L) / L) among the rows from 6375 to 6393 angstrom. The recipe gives 6385.37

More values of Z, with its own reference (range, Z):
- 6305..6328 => 6312.28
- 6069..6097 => 6081.16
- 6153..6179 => 6162.92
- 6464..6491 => 6465.26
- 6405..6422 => 6420.76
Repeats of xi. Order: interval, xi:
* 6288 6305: 6303.57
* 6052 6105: 6075.56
